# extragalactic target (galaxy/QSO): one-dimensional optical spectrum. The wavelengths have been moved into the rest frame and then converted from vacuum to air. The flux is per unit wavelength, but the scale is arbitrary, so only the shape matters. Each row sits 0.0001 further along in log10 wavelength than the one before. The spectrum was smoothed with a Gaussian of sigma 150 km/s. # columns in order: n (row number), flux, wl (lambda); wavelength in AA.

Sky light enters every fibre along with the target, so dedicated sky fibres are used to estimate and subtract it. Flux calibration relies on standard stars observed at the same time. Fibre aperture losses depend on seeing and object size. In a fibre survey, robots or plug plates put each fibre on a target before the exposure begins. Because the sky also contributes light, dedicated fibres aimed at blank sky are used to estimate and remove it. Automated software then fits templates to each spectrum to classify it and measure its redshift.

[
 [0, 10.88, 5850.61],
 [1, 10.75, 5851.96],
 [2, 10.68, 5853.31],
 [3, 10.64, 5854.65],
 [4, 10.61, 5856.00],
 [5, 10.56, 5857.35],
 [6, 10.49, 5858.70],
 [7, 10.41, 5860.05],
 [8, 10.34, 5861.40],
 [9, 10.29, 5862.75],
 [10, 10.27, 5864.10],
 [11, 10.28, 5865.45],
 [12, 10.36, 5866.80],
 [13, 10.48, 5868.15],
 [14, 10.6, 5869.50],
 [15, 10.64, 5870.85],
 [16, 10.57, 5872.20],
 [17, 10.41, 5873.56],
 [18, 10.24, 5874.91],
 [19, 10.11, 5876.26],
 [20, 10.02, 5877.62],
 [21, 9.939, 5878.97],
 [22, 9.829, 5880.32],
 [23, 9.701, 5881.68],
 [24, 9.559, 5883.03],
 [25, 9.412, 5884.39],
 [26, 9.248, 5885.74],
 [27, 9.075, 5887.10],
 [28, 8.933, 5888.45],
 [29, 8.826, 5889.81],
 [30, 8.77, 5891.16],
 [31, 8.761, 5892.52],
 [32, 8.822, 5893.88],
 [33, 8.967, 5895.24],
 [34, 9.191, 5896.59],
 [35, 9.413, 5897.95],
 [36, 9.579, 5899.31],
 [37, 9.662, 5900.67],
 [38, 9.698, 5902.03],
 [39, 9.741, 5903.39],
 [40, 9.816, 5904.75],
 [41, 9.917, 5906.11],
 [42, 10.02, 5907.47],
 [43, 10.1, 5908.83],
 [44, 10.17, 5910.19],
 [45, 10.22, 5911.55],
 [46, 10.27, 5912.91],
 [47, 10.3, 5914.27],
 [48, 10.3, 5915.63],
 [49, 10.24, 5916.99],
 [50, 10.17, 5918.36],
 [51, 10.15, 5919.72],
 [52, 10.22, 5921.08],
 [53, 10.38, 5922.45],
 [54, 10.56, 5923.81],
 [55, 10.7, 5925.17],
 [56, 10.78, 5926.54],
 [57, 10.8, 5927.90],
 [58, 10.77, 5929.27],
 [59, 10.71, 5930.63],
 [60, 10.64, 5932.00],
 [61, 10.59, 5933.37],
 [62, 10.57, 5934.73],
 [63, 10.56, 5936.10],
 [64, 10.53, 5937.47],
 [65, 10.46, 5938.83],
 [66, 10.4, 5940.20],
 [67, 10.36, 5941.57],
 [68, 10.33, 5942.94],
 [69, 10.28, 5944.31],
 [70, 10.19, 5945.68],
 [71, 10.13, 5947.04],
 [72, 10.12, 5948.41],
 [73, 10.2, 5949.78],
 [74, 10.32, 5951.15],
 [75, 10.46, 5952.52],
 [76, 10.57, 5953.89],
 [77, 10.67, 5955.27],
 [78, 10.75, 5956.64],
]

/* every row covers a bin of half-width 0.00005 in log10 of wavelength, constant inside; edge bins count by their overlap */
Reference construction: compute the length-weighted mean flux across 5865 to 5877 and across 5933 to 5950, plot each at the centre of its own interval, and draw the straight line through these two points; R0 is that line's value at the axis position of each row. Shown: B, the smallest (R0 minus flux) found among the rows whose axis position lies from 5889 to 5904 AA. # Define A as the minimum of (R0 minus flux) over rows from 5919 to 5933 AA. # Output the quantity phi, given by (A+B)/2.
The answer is 0.11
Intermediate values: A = -0.42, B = 0.6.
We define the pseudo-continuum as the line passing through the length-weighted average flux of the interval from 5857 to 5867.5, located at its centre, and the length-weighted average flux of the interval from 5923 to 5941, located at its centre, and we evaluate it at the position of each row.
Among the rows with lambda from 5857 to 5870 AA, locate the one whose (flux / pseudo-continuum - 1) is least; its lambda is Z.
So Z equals 5864.10 AA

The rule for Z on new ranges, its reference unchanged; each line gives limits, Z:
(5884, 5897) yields 5892.52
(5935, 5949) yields 5948.41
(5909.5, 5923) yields 5919.72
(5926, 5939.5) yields 5938.83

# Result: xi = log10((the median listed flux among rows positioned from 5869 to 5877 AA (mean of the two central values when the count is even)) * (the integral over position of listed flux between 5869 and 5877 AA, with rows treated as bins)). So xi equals 2.94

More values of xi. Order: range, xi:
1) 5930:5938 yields 2.95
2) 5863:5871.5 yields 2.97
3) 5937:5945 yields 2.94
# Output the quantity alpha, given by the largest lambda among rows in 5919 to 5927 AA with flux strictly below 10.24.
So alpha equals 5921.08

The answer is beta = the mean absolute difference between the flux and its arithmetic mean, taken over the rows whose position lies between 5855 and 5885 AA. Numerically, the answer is 0.28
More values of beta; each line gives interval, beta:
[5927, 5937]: 0.08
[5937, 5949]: 0.12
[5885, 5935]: 0.56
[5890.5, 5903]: 0.34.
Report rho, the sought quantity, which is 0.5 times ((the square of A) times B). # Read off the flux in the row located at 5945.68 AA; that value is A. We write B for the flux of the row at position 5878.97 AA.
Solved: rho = 516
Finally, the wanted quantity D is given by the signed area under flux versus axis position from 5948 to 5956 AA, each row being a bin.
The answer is 83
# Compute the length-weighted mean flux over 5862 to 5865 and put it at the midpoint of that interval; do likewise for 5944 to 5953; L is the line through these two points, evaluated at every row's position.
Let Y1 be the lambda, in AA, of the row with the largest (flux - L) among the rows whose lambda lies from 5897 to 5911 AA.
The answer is 5910.19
